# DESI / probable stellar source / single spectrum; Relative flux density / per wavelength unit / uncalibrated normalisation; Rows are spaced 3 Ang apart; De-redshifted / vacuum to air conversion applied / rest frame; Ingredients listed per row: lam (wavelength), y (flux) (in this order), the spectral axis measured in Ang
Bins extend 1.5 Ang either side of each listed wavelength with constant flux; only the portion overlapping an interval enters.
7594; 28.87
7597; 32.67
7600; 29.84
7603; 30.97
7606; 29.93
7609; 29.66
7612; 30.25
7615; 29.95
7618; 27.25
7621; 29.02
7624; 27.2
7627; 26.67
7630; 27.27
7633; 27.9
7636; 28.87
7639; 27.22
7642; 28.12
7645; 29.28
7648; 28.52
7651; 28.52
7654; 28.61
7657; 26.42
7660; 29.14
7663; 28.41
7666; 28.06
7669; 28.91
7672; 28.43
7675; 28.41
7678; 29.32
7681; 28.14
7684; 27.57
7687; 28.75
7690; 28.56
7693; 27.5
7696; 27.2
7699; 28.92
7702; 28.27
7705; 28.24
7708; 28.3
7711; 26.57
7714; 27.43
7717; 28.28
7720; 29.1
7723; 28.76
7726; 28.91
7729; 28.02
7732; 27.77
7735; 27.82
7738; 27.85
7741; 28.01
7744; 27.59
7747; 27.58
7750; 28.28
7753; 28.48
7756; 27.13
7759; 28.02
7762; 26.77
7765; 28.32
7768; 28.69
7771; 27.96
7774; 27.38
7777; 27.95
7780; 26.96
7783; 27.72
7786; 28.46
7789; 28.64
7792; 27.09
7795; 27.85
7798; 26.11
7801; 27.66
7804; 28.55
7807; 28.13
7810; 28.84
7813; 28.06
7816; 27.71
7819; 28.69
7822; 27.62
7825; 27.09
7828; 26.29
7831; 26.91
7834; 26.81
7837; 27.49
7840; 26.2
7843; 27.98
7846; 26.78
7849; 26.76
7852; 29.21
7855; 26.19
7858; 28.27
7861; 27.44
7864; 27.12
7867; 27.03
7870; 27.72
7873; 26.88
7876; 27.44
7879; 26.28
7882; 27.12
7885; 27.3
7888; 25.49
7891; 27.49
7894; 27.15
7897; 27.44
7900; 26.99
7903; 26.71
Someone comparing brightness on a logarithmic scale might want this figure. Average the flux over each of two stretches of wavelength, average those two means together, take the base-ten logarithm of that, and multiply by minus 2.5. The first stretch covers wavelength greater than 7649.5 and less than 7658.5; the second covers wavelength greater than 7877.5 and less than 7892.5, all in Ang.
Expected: -3.59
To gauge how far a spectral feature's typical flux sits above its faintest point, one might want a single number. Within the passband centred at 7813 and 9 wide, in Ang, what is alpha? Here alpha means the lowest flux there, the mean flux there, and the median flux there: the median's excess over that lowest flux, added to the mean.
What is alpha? 28.6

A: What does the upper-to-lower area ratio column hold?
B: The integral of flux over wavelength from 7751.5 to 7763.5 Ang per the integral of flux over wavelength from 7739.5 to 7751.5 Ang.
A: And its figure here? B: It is 0.99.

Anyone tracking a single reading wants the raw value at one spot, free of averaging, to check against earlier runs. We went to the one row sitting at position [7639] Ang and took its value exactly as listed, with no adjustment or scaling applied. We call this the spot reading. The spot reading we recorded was 27.22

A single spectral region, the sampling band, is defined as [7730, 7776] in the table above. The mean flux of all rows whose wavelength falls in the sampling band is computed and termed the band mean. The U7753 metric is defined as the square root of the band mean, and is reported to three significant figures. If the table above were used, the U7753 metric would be 5.28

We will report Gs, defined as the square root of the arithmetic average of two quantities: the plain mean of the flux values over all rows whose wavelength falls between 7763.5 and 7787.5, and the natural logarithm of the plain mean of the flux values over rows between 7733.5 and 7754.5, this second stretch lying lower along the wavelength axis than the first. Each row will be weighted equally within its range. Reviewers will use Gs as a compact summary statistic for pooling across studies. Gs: 3.953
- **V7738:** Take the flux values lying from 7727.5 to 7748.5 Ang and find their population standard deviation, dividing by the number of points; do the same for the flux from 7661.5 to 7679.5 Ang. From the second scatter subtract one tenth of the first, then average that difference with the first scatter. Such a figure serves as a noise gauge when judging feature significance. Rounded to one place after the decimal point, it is 0.3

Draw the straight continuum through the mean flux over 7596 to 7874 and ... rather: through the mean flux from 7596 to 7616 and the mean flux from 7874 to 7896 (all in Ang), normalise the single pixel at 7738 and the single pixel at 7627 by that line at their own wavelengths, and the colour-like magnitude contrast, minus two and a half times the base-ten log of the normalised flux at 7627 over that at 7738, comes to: 0.10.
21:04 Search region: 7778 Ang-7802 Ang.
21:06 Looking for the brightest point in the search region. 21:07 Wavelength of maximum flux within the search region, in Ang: 7789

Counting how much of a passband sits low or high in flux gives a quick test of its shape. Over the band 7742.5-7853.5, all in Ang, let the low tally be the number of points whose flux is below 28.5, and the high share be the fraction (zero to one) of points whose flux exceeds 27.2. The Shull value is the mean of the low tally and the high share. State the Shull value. 15.8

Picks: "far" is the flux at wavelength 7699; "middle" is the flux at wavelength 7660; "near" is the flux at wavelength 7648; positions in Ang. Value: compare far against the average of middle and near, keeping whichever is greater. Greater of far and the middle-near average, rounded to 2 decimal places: 28.92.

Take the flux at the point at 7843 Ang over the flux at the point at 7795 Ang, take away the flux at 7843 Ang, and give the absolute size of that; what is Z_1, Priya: 27.0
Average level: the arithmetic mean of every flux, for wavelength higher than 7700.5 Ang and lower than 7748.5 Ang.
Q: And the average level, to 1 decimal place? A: 28.0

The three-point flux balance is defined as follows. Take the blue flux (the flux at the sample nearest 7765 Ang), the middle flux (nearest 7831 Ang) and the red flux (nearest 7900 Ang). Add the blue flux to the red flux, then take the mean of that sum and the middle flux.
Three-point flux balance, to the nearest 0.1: 41.1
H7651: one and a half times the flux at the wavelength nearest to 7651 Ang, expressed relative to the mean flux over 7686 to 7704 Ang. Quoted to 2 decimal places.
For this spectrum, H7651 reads 1.52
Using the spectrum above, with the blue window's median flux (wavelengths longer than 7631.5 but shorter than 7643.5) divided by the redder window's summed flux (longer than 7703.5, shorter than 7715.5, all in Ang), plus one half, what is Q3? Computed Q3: 0.753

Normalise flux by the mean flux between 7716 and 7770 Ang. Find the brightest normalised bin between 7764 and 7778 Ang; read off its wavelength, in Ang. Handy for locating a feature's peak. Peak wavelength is 7768 Ang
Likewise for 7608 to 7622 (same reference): 7612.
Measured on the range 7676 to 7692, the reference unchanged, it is 7678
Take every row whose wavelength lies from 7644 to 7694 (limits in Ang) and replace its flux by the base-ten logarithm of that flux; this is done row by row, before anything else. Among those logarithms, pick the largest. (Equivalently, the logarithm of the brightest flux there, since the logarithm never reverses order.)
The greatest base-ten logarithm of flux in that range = 1.47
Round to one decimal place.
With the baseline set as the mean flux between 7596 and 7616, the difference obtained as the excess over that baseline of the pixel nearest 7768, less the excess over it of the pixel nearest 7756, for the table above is 1.6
